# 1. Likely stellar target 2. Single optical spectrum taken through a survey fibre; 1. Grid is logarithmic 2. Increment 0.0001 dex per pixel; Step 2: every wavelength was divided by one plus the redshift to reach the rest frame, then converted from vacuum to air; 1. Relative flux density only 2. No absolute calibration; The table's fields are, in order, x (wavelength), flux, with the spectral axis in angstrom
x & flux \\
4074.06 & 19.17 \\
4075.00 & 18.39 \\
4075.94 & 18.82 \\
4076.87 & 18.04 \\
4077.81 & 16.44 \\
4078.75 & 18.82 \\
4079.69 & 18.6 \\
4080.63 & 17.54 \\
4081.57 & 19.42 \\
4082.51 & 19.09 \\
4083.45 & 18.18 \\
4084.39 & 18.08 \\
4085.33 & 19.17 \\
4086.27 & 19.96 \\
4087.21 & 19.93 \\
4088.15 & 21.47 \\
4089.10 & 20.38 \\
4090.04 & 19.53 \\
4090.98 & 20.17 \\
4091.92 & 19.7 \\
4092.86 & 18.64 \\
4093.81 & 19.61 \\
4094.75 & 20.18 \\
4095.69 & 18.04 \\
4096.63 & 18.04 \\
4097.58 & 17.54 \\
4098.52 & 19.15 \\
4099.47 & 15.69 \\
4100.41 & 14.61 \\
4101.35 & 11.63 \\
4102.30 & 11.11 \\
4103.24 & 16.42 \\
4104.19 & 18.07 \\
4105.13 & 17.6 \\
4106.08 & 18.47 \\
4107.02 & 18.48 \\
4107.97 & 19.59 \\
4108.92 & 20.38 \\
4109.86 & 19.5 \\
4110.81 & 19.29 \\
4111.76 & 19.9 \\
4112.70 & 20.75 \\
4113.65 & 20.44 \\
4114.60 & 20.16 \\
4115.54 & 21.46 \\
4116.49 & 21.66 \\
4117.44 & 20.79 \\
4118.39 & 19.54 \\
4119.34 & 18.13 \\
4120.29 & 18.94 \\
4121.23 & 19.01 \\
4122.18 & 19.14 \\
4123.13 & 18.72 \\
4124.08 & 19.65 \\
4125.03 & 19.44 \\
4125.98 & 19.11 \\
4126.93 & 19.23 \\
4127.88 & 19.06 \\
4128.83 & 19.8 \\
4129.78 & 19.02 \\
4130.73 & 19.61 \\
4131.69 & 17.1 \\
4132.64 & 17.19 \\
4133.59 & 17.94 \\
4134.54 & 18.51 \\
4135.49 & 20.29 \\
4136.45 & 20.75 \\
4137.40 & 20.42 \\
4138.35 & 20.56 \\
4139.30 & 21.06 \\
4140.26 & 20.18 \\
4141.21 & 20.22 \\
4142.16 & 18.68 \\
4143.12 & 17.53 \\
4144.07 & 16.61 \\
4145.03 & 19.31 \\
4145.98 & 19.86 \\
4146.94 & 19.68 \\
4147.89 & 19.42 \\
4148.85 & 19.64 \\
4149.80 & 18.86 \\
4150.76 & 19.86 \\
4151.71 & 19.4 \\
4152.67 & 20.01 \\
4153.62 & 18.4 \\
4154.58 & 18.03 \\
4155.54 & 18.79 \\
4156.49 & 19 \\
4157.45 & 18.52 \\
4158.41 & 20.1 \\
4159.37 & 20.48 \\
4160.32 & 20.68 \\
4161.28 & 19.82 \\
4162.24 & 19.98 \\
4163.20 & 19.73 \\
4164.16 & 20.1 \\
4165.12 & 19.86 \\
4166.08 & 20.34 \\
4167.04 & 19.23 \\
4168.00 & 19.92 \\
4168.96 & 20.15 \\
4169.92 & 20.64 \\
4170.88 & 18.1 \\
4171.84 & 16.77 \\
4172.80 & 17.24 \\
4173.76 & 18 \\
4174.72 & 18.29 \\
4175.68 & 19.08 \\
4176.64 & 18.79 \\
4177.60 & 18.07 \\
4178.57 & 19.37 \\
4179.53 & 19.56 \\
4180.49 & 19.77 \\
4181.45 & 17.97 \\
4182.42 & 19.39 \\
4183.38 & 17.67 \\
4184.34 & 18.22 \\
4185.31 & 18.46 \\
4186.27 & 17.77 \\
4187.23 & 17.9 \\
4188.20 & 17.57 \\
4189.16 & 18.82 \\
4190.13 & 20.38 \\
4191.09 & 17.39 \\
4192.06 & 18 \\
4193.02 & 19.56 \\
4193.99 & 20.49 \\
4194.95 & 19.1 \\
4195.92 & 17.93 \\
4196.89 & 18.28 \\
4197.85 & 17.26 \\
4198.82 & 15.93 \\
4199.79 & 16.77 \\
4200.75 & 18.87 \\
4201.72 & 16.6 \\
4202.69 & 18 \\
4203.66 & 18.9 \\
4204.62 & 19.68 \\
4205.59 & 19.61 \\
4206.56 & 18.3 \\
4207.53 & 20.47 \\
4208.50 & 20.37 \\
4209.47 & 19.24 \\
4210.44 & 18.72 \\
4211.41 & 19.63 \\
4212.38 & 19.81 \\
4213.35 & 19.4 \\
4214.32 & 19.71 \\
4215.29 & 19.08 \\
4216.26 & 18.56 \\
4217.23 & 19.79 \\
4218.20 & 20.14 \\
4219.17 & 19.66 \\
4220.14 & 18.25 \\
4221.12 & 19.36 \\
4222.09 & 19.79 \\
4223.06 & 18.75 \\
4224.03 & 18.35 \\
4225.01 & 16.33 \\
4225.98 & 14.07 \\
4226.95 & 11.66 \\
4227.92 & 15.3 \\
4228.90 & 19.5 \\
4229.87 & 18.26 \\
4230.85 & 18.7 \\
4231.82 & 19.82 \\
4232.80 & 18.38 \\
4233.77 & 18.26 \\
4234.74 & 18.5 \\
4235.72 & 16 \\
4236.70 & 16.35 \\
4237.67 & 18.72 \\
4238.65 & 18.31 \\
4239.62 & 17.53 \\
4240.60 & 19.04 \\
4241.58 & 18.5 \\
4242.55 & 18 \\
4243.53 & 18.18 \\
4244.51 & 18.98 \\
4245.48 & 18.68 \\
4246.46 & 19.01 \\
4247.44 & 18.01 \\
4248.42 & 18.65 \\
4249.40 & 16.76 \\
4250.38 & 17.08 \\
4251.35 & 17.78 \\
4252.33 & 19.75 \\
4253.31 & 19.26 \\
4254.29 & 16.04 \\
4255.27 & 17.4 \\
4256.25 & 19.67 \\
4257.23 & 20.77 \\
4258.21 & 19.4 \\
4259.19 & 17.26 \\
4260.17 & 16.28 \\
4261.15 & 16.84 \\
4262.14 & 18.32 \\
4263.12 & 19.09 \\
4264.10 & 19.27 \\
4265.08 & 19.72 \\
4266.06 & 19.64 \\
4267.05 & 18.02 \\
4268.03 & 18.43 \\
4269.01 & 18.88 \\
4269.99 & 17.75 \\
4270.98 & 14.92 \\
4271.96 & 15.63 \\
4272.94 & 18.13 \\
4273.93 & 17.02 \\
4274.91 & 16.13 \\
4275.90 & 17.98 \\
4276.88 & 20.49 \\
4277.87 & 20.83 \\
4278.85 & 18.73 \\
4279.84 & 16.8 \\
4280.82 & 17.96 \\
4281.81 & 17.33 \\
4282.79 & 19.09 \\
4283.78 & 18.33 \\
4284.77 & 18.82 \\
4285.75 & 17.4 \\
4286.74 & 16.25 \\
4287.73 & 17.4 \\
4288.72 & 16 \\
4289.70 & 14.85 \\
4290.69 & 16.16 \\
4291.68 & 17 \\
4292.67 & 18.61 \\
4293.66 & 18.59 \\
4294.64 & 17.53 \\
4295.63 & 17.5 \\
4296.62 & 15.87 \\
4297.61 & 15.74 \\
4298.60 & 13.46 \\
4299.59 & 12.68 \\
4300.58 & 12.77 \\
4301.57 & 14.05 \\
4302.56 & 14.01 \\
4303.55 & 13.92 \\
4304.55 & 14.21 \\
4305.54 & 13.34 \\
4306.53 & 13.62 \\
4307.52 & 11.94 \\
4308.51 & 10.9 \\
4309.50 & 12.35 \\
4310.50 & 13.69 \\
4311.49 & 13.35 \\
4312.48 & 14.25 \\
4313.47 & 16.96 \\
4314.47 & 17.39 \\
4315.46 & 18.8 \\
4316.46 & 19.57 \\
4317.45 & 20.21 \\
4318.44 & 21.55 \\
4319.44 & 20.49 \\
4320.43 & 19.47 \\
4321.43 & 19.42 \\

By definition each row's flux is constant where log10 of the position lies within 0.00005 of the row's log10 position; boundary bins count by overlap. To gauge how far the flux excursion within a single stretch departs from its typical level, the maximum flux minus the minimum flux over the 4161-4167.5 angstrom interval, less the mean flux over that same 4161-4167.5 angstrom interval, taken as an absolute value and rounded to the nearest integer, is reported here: 19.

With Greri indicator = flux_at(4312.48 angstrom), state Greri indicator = 14.25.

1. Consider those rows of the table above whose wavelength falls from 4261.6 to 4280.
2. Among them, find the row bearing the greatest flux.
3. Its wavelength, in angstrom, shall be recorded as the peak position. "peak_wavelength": 4277.87 angstrom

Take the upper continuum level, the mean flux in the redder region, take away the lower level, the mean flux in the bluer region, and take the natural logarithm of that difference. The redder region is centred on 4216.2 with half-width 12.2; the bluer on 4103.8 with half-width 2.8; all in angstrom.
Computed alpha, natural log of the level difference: 1.1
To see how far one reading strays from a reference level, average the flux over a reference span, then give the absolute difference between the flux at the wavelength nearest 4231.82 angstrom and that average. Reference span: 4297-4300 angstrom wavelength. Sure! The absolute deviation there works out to 6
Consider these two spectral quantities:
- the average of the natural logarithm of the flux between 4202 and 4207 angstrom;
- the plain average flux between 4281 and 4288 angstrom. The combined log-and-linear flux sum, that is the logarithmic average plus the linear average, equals 20.7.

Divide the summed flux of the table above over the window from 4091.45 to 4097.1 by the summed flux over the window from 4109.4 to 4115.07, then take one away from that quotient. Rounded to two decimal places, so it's -0.05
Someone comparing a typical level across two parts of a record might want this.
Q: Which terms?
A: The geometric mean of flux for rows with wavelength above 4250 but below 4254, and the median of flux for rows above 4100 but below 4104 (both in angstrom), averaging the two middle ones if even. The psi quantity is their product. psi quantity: 242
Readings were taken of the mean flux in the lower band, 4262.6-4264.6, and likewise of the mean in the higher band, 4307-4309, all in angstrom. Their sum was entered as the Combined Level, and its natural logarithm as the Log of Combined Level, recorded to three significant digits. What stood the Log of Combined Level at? 3.42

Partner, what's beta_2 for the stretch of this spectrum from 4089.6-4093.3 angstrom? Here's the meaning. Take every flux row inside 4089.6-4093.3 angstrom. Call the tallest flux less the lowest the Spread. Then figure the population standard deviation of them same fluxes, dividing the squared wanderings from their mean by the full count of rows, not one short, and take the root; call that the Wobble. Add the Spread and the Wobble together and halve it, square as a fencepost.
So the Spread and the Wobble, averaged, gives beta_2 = 1.0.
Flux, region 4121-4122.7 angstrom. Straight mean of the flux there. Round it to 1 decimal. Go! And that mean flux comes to 19.1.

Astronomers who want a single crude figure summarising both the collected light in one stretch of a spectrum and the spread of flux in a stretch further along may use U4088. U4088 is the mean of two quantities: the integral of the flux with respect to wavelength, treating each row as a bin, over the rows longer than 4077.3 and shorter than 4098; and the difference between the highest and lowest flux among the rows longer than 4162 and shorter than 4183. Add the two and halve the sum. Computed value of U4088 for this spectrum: 199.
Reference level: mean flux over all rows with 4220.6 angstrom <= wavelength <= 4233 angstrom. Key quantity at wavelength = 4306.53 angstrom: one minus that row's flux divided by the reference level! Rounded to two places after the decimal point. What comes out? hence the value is 0.22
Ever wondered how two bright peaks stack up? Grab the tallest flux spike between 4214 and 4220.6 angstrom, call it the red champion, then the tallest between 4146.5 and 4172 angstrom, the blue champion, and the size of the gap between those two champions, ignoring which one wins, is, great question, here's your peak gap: 0.5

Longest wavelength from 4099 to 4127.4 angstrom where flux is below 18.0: 4105.13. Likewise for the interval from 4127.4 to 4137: 4133.59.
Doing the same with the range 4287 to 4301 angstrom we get 4300.58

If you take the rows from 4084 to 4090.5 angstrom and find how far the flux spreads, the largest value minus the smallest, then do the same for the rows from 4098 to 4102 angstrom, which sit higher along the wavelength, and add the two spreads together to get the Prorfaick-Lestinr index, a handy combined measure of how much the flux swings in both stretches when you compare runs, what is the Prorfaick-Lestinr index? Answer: 11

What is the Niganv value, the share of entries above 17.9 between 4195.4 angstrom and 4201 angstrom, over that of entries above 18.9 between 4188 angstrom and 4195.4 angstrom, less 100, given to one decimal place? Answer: -99.0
